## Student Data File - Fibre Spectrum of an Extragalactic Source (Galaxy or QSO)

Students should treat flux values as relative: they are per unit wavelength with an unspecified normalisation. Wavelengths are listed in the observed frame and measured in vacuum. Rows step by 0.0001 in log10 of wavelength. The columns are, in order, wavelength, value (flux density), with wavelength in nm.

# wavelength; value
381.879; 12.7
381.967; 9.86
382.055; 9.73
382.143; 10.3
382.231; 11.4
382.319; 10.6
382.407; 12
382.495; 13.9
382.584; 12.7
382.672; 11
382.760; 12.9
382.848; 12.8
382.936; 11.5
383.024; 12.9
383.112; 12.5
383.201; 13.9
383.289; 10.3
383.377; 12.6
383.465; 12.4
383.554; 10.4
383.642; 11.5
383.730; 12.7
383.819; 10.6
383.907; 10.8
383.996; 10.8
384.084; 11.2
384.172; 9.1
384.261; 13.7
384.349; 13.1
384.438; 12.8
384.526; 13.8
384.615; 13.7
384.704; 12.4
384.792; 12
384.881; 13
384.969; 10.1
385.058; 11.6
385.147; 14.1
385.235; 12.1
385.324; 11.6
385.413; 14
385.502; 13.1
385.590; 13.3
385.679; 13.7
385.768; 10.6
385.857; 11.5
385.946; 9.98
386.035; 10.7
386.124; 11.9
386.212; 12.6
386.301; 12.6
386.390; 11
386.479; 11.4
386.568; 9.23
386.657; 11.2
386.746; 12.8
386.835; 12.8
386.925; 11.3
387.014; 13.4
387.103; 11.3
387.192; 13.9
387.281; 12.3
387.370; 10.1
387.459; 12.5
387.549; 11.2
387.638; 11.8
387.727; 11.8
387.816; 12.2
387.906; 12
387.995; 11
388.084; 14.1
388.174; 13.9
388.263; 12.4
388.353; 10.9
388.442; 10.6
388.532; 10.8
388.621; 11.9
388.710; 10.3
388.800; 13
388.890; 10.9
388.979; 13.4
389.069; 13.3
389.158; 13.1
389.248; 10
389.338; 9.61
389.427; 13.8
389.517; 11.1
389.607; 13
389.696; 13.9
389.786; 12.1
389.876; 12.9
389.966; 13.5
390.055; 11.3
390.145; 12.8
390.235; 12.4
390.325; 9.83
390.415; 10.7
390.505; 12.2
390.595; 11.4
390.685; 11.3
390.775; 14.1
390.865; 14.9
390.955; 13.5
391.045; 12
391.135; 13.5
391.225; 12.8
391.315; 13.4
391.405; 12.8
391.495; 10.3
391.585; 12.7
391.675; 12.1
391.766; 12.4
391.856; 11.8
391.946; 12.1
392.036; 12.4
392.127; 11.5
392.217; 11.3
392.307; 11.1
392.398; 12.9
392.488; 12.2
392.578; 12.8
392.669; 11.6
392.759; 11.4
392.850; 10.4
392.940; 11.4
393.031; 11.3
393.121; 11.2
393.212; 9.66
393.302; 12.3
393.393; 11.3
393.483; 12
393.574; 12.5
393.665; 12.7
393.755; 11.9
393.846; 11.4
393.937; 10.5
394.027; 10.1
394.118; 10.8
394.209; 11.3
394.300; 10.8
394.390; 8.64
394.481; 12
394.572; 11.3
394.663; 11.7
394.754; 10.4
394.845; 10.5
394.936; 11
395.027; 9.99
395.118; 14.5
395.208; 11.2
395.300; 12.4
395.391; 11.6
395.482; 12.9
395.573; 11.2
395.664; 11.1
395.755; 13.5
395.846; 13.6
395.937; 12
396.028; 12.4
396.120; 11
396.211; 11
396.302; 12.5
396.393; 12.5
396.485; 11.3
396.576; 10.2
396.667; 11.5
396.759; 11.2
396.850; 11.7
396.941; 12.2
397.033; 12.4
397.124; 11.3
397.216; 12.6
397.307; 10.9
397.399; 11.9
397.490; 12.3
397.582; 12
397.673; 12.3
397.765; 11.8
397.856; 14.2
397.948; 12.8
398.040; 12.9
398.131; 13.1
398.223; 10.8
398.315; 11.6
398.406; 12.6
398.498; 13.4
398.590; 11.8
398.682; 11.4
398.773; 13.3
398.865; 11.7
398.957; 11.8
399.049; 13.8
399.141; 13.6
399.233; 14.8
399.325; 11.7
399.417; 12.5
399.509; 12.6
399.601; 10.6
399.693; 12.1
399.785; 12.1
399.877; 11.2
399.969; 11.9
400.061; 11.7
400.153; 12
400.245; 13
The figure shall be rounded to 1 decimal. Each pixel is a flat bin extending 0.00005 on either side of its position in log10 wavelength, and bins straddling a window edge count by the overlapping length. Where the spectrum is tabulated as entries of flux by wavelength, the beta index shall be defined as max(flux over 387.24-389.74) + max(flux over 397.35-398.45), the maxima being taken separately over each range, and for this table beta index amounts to 28.3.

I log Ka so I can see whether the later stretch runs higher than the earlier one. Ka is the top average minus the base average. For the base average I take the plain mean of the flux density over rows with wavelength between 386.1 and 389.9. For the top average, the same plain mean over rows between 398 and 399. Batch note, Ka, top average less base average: 0.2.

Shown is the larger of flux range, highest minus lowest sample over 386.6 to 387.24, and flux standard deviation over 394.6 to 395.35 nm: 2.7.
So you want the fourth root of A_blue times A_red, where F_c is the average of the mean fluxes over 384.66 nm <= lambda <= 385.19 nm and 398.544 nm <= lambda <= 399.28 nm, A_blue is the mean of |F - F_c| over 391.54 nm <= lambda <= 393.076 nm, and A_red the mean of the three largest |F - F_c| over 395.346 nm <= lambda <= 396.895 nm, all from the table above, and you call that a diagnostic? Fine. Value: 1.07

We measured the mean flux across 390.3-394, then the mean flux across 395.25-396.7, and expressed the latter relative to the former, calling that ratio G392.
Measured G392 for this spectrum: 1.00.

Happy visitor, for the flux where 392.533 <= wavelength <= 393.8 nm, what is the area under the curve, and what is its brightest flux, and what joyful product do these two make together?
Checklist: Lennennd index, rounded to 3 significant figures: 188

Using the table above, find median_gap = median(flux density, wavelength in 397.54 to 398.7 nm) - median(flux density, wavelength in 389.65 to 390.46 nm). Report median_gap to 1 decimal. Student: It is -0.1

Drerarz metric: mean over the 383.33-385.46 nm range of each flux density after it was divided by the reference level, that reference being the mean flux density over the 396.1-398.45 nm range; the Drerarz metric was 1.01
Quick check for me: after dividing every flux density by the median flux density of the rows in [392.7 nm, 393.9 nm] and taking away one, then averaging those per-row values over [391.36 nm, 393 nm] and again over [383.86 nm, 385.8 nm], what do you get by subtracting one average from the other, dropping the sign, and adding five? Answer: 5.04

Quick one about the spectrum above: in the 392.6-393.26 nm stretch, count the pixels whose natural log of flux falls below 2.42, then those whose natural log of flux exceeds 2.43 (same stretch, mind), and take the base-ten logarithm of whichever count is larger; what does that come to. 0.48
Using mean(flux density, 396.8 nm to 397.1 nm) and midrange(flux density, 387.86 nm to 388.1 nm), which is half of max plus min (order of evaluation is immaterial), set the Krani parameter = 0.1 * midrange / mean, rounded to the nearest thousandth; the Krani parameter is 0.104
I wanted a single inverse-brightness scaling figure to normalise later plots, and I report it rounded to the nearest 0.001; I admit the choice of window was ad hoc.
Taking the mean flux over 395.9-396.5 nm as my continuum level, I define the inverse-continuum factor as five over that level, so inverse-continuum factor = 0.423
